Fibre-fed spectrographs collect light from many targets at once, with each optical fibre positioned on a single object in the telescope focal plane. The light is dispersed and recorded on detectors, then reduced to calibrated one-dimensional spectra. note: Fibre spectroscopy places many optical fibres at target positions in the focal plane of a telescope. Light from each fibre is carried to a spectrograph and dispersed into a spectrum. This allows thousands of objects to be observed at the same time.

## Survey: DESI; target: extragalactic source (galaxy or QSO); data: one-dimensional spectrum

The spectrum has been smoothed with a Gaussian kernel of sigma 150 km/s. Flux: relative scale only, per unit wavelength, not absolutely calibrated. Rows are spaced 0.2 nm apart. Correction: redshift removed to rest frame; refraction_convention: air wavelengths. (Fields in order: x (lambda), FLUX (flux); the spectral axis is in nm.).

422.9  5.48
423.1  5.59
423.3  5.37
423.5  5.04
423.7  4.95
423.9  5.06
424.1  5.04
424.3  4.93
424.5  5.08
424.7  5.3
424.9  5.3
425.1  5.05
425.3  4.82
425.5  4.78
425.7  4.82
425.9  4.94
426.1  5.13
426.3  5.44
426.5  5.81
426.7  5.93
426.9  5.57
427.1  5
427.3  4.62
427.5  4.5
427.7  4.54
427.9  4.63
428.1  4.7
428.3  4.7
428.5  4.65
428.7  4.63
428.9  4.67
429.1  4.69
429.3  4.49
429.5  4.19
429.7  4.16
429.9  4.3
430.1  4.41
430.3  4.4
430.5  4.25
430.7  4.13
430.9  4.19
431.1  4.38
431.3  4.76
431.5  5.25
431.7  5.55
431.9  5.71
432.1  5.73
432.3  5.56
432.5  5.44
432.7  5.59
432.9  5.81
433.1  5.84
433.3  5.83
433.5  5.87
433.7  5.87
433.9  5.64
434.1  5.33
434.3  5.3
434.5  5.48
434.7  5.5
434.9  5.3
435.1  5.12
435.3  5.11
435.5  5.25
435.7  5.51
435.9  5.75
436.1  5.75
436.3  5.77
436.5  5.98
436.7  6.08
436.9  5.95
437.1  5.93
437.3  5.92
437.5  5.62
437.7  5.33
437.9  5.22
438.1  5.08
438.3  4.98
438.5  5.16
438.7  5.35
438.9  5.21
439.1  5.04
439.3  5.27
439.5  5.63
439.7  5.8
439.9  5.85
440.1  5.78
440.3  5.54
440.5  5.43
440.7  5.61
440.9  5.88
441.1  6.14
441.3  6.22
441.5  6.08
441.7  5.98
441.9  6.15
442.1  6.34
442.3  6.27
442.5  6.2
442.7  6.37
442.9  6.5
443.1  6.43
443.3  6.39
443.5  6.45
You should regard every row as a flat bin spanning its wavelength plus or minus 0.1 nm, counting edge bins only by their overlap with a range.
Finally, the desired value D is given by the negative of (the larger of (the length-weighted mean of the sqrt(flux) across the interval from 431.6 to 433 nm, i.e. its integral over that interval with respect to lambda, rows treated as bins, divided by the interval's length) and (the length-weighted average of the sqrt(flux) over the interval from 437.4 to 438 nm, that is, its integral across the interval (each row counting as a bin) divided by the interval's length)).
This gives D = -2.37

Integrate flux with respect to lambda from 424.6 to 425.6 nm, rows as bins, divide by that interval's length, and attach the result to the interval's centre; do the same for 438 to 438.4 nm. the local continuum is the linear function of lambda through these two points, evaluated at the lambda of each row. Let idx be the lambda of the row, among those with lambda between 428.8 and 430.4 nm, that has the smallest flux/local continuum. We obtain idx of 429.7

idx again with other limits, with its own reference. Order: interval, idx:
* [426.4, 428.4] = 427.5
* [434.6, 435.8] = 435.3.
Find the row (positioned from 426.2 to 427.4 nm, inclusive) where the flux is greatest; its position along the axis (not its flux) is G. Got 426.7 nm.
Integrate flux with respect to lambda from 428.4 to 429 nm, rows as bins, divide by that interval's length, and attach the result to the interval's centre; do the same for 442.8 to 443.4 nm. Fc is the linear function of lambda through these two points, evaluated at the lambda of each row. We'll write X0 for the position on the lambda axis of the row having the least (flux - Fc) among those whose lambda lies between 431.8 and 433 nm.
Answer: 432.5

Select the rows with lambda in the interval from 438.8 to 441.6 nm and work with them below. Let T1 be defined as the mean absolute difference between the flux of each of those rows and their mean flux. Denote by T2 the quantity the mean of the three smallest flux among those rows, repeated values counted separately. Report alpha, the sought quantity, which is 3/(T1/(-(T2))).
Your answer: -54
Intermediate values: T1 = 0.29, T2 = 5.2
